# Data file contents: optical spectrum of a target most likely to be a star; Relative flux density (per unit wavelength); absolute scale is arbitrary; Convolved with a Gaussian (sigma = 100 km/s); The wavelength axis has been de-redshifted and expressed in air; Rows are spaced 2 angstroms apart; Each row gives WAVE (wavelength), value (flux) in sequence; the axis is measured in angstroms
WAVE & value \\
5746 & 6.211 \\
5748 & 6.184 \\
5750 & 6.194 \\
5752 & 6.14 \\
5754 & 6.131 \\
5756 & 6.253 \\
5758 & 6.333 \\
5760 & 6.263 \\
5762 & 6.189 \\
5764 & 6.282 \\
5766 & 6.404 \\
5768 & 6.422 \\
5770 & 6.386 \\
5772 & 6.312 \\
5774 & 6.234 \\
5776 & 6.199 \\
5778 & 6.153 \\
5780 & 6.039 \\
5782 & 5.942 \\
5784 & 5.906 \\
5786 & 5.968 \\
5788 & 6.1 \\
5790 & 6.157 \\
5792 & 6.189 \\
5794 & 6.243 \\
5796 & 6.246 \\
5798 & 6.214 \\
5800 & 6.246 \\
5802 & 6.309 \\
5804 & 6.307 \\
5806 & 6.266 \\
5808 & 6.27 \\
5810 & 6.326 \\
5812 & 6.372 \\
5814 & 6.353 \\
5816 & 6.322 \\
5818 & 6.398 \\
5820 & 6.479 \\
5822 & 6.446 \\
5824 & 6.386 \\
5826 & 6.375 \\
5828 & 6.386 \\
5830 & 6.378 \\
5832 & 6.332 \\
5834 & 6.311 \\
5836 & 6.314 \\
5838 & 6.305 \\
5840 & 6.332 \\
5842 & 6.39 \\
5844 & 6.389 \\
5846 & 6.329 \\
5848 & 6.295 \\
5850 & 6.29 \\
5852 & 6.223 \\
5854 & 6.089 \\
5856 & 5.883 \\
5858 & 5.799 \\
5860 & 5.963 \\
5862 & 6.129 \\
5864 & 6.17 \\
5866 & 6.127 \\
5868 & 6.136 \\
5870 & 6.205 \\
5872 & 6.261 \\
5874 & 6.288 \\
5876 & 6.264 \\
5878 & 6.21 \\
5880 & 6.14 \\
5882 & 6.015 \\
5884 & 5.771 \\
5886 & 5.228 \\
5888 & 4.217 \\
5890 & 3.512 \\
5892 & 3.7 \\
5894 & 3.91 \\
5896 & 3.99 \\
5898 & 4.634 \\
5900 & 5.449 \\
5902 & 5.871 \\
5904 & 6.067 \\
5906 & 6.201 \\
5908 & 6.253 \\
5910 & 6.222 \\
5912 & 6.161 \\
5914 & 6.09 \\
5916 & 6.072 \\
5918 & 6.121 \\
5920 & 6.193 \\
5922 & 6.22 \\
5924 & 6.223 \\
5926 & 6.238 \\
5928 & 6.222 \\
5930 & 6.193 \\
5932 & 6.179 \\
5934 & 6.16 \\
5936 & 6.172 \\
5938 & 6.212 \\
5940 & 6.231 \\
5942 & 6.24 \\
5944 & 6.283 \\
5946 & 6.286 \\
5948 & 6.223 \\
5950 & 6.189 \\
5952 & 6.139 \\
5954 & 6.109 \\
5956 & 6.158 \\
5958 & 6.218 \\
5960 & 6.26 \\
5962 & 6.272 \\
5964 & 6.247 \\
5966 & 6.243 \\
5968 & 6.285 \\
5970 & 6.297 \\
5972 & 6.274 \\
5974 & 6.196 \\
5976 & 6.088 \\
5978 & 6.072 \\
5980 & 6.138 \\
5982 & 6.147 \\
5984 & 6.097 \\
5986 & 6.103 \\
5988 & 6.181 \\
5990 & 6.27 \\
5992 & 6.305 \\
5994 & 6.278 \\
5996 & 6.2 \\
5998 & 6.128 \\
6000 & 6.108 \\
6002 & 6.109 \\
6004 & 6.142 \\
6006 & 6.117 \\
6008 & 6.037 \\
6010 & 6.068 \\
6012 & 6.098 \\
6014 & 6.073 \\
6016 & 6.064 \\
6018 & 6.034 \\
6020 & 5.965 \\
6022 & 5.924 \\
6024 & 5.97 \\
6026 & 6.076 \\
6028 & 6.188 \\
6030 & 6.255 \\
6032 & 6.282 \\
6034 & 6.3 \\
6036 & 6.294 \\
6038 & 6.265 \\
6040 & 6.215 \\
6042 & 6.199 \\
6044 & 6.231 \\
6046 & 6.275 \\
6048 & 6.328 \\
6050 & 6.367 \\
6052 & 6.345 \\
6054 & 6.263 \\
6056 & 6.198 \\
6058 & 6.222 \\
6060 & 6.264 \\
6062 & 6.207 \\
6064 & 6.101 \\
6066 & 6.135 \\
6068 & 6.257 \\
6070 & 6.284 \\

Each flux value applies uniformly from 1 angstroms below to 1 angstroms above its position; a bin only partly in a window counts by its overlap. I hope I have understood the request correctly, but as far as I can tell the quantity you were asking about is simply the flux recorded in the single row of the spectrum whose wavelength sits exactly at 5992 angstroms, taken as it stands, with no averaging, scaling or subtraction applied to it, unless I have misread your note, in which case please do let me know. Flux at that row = 6.305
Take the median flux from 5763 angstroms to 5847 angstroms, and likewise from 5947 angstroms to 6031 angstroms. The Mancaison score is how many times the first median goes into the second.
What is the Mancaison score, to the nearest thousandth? 0.973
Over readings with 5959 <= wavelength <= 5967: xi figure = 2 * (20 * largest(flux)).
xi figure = 251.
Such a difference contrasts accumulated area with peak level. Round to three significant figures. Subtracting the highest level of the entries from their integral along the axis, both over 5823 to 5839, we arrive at 95.2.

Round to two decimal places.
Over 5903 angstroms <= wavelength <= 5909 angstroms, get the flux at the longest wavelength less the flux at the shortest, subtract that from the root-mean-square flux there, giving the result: 5.99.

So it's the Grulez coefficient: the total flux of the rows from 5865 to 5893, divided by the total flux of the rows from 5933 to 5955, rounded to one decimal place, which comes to 1.1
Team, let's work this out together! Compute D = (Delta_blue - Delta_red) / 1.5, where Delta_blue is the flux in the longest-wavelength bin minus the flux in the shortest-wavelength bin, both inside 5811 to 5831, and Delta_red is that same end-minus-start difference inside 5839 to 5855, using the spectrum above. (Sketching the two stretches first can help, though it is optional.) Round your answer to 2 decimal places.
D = 0.17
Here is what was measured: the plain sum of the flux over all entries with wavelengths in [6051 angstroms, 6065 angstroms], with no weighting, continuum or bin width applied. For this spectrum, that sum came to 43.6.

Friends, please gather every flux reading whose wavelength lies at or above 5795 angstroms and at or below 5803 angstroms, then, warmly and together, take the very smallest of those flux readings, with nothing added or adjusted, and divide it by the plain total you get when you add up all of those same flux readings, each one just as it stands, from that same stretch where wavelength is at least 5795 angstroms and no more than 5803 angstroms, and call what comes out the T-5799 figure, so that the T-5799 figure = 0.248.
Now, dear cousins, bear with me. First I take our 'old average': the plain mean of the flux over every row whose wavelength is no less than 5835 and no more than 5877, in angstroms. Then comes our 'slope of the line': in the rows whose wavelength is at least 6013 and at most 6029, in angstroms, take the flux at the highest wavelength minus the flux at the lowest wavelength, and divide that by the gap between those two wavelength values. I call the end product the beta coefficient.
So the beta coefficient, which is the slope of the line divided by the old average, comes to 0.0013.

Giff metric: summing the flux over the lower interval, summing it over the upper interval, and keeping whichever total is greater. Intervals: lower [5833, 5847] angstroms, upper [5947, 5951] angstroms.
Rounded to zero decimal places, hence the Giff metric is 44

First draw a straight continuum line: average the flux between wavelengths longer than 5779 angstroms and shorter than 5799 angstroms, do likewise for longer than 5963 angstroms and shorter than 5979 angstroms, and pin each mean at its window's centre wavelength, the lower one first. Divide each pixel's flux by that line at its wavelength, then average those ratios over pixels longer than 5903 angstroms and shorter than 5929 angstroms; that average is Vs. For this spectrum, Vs 1.00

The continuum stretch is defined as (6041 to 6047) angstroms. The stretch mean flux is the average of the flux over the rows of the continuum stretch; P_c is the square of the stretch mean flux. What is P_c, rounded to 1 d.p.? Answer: 38.9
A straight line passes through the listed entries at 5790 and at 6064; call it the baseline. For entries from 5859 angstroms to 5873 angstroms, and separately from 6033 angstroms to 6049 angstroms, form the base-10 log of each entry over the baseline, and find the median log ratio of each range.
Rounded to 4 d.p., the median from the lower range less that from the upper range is -0.0119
